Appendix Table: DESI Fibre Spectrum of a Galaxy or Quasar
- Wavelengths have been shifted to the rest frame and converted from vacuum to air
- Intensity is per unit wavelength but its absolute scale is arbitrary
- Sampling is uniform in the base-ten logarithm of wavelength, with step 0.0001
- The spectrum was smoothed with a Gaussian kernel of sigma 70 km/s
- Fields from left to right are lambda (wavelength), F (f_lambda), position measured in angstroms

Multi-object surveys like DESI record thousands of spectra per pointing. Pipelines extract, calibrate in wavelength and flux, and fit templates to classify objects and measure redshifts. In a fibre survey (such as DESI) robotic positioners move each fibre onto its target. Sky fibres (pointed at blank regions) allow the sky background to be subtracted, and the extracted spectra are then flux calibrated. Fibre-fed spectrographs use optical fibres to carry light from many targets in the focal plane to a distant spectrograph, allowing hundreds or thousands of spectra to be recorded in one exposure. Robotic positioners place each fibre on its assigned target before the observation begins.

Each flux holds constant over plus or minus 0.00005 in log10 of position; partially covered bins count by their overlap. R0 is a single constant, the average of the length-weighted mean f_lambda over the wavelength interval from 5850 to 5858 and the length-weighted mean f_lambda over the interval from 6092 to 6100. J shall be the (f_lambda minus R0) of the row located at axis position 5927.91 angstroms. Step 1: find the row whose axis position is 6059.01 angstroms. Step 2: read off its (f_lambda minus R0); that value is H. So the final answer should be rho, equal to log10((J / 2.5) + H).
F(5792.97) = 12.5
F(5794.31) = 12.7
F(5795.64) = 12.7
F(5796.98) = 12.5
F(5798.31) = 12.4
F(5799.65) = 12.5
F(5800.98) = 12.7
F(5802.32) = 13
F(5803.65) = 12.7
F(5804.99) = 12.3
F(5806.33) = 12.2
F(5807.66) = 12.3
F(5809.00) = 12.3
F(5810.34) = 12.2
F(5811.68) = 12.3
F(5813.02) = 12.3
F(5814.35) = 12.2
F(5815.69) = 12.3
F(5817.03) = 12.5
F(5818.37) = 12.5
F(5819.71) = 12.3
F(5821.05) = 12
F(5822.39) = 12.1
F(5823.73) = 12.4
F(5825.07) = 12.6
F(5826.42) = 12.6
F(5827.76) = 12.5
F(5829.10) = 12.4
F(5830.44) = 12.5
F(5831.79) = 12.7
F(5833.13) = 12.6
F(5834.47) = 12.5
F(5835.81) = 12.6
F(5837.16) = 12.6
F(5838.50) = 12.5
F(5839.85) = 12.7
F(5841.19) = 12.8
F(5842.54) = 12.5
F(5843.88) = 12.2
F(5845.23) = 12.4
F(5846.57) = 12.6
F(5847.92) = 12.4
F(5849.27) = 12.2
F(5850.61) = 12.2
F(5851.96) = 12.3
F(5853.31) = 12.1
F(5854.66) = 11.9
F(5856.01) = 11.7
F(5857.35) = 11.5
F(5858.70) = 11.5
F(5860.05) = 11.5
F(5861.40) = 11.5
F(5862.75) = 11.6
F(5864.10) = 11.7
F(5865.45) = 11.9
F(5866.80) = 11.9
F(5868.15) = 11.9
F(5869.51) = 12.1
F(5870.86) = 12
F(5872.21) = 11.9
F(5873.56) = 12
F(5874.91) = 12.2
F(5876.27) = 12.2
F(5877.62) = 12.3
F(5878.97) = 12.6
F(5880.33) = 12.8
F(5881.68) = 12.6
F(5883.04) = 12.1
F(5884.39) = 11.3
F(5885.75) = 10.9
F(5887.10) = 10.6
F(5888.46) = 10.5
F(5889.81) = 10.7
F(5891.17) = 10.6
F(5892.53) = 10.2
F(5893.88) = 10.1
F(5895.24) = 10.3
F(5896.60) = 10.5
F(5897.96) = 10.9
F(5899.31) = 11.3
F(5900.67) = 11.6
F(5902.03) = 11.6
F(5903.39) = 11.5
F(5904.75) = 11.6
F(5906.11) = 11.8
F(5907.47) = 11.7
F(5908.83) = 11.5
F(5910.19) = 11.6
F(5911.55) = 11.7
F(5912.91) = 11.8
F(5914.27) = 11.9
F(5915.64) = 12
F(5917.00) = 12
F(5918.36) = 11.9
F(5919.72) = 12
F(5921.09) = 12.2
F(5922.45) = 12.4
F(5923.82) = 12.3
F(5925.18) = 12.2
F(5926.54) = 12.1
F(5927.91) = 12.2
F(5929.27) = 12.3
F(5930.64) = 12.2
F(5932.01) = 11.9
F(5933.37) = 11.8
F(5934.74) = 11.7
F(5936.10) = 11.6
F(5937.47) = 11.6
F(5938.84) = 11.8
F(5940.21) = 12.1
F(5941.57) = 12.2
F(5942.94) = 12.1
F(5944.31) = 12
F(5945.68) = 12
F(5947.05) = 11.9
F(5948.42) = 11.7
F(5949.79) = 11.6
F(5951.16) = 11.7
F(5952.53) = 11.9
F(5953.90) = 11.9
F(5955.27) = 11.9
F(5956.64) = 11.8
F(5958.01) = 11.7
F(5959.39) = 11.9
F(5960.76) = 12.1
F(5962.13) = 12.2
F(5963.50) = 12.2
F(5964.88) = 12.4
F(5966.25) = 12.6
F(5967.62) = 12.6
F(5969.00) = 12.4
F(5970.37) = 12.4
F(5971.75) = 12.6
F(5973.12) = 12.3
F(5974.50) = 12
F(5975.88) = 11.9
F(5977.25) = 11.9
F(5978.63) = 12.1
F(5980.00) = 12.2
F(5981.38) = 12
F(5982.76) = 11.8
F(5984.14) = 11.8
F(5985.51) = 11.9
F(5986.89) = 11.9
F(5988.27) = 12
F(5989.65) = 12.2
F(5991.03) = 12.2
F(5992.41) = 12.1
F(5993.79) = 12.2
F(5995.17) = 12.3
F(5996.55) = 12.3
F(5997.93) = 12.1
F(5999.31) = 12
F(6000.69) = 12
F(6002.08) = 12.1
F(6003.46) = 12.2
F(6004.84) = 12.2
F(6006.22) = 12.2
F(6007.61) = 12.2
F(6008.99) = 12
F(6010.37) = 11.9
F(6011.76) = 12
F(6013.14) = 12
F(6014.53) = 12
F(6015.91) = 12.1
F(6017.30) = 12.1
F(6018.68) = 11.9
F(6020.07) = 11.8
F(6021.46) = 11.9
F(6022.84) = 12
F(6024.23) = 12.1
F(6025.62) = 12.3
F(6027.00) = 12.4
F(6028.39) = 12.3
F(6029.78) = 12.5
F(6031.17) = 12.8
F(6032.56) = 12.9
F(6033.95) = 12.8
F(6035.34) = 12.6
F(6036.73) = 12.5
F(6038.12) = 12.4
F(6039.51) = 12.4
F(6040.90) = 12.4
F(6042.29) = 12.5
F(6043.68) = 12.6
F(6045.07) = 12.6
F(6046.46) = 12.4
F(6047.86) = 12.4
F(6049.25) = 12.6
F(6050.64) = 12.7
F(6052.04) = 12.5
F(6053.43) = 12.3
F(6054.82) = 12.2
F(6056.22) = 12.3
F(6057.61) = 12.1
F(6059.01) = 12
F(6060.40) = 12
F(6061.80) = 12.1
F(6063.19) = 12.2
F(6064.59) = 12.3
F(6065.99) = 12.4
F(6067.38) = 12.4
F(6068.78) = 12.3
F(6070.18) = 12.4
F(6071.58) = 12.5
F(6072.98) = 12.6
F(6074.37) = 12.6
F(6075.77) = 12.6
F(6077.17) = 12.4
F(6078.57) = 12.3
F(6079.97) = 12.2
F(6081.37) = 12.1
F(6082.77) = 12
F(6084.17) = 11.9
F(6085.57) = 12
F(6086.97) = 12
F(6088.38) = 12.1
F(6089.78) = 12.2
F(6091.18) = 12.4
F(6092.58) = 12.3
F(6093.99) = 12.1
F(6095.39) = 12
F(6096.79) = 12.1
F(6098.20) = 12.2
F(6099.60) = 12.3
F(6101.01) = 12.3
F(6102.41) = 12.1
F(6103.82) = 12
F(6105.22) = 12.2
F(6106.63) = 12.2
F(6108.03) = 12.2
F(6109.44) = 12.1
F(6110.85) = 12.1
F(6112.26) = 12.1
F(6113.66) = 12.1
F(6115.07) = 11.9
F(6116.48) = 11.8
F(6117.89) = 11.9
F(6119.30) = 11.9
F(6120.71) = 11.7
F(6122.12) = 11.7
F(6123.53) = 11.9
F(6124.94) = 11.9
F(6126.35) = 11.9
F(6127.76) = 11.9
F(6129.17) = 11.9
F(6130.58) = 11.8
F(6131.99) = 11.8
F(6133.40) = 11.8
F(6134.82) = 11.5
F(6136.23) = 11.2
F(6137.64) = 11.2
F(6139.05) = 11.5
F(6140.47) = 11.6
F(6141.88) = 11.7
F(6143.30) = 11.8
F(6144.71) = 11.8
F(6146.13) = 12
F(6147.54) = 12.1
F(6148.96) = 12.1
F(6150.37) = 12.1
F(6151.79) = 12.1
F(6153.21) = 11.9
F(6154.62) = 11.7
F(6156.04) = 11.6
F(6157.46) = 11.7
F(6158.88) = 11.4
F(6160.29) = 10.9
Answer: -2.2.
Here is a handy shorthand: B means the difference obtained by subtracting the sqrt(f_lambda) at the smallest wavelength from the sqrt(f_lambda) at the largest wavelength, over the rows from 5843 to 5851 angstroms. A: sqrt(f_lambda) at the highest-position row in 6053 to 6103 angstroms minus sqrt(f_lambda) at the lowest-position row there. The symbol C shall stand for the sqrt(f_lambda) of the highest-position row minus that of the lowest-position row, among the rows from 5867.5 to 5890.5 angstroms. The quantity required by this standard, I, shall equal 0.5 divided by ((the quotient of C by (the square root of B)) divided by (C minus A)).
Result 0.00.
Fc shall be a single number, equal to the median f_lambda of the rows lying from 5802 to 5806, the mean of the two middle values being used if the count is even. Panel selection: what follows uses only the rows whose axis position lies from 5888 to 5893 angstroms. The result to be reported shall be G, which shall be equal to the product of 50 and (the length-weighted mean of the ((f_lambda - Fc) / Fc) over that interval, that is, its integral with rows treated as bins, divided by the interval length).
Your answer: -8.6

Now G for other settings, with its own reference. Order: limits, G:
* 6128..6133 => -3.4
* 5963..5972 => -1.0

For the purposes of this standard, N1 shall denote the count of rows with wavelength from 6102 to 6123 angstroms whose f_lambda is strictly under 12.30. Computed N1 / 15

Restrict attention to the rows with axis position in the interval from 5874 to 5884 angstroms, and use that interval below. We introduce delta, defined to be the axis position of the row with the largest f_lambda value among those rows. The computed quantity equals 5880.33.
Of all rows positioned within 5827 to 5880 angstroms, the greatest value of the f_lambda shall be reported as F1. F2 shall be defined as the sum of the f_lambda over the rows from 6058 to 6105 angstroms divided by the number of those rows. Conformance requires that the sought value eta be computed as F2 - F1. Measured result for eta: -0.6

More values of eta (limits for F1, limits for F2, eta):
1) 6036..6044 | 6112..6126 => -0.7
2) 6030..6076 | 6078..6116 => -0.8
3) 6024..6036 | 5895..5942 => -1.1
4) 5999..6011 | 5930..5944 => -0.3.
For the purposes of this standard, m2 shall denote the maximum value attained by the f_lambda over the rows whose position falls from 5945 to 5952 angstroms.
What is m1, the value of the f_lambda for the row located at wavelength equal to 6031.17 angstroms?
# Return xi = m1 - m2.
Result 0.8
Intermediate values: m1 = 12.8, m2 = 12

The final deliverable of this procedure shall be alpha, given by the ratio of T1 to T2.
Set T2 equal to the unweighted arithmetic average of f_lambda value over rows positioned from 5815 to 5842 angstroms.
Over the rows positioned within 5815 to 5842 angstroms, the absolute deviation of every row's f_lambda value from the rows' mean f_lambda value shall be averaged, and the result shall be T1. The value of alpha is 0.011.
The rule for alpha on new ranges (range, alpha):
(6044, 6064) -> 0.015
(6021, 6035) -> 0.023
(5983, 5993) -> 0.011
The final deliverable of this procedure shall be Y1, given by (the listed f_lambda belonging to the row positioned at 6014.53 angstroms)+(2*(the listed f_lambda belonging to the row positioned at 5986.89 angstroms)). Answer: 35.8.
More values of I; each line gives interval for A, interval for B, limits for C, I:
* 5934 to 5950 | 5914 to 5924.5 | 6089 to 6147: 0.06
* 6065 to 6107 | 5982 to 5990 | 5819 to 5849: 0.36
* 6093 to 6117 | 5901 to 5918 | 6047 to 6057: -0.25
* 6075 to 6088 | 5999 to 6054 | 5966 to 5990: -0.05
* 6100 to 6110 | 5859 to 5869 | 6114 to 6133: -0.12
